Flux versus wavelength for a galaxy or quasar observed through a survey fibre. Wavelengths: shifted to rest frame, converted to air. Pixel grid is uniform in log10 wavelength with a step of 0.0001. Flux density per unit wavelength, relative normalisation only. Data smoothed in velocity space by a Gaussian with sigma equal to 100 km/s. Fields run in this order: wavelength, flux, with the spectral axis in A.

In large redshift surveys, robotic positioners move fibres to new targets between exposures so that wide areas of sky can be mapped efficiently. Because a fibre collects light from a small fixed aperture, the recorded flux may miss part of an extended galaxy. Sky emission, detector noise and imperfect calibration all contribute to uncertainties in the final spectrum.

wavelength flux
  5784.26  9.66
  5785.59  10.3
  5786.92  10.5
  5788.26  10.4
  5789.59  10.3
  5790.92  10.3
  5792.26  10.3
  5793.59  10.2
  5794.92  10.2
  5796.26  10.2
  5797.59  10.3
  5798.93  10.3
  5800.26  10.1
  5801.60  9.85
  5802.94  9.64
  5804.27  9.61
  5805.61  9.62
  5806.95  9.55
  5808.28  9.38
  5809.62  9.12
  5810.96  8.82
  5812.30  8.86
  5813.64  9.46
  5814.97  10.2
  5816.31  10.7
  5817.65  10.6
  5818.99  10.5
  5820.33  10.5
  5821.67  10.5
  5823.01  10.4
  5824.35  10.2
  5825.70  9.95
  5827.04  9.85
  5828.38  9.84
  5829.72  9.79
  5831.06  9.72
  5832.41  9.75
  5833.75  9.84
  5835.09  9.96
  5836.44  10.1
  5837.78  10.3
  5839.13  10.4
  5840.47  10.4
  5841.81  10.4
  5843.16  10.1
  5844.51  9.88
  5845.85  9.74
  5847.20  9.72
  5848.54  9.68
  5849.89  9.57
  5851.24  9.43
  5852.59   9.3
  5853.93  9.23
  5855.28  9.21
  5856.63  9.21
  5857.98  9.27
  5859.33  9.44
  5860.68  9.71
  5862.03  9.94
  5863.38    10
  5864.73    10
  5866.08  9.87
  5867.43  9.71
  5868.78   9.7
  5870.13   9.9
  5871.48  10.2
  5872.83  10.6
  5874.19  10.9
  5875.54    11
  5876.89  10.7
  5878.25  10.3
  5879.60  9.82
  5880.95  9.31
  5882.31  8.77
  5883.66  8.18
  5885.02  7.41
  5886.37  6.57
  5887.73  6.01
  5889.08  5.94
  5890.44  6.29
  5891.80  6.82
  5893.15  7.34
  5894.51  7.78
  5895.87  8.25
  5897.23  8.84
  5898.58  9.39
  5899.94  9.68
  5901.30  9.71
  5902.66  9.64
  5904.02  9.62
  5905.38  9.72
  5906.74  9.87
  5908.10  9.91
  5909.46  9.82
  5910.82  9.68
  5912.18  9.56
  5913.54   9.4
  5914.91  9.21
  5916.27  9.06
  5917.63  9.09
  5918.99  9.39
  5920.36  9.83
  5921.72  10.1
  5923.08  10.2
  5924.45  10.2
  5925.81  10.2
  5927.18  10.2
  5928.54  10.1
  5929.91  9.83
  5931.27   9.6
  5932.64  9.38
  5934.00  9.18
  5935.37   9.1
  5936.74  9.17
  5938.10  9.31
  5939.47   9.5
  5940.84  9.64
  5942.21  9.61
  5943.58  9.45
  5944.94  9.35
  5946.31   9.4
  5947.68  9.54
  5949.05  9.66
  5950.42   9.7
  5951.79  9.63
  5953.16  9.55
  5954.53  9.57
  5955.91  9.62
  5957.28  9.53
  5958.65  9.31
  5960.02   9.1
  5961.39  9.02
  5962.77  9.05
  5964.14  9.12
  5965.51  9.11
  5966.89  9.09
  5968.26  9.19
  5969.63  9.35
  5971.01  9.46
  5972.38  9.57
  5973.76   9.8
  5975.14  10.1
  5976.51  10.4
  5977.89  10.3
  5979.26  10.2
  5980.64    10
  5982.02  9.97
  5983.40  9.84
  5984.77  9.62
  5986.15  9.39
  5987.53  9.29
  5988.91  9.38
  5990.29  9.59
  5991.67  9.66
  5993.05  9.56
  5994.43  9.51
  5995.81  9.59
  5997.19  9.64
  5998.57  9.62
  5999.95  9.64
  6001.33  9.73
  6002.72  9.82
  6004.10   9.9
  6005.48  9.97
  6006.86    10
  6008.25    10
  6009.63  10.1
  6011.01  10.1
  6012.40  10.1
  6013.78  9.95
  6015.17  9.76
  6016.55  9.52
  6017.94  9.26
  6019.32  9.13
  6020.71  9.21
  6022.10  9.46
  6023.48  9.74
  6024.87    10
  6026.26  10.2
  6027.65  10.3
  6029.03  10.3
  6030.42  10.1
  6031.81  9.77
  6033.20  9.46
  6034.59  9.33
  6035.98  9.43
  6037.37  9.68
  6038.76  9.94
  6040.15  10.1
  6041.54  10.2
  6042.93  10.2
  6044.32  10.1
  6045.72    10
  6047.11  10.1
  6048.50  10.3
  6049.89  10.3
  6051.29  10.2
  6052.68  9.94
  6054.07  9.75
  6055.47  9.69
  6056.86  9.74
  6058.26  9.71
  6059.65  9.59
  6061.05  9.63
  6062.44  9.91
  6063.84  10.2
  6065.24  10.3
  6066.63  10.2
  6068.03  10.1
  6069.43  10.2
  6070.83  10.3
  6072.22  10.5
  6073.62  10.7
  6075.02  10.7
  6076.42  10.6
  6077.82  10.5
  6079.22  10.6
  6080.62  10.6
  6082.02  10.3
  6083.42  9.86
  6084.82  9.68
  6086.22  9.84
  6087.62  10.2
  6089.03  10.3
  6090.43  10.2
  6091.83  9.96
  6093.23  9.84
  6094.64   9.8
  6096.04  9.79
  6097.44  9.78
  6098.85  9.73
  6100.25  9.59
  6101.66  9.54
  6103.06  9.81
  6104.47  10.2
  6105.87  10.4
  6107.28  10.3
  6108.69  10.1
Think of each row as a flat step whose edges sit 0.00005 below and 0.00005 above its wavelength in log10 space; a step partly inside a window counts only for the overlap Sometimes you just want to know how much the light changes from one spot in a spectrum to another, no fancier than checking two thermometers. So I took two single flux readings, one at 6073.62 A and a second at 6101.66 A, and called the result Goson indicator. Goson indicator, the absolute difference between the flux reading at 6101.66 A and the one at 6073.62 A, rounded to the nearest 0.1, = 1.2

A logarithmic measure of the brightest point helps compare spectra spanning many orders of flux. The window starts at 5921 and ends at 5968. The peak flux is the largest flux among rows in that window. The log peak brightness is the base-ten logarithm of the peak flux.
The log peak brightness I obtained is 1.01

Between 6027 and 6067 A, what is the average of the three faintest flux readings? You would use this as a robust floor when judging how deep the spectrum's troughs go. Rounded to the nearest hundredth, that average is 9.41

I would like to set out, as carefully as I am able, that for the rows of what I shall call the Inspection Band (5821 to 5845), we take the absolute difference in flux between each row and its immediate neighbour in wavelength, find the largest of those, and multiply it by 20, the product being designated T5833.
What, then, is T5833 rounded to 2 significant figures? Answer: 6.0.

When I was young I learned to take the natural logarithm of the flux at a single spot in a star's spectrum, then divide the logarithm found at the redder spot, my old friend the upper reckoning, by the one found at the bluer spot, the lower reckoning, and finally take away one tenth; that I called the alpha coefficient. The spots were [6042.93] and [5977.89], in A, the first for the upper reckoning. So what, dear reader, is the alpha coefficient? 0.90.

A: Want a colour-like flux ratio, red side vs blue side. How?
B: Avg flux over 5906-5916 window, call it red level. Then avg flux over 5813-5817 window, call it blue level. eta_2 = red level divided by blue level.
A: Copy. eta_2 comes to 0.95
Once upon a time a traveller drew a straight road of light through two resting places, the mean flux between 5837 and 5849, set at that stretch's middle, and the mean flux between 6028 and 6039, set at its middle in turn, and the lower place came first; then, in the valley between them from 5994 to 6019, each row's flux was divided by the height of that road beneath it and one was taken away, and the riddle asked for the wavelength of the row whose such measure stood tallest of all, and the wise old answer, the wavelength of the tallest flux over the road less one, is 6012.40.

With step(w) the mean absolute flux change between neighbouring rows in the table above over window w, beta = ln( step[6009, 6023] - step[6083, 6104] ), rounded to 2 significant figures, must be -4.3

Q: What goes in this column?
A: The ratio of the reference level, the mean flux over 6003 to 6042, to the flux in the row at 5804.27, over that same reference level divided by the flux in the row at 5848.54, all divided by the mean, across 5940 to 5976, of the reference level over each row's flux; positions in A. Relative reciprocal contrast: 0.97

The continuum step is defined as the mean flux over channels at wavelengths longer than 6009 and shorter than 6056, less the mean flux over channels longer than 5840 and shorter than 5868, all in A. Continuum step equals 0.17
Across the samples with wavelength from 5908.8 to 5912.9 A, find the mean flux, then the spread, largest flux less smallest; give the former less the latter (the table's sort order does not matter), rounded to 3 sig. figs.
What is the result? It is 9.43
